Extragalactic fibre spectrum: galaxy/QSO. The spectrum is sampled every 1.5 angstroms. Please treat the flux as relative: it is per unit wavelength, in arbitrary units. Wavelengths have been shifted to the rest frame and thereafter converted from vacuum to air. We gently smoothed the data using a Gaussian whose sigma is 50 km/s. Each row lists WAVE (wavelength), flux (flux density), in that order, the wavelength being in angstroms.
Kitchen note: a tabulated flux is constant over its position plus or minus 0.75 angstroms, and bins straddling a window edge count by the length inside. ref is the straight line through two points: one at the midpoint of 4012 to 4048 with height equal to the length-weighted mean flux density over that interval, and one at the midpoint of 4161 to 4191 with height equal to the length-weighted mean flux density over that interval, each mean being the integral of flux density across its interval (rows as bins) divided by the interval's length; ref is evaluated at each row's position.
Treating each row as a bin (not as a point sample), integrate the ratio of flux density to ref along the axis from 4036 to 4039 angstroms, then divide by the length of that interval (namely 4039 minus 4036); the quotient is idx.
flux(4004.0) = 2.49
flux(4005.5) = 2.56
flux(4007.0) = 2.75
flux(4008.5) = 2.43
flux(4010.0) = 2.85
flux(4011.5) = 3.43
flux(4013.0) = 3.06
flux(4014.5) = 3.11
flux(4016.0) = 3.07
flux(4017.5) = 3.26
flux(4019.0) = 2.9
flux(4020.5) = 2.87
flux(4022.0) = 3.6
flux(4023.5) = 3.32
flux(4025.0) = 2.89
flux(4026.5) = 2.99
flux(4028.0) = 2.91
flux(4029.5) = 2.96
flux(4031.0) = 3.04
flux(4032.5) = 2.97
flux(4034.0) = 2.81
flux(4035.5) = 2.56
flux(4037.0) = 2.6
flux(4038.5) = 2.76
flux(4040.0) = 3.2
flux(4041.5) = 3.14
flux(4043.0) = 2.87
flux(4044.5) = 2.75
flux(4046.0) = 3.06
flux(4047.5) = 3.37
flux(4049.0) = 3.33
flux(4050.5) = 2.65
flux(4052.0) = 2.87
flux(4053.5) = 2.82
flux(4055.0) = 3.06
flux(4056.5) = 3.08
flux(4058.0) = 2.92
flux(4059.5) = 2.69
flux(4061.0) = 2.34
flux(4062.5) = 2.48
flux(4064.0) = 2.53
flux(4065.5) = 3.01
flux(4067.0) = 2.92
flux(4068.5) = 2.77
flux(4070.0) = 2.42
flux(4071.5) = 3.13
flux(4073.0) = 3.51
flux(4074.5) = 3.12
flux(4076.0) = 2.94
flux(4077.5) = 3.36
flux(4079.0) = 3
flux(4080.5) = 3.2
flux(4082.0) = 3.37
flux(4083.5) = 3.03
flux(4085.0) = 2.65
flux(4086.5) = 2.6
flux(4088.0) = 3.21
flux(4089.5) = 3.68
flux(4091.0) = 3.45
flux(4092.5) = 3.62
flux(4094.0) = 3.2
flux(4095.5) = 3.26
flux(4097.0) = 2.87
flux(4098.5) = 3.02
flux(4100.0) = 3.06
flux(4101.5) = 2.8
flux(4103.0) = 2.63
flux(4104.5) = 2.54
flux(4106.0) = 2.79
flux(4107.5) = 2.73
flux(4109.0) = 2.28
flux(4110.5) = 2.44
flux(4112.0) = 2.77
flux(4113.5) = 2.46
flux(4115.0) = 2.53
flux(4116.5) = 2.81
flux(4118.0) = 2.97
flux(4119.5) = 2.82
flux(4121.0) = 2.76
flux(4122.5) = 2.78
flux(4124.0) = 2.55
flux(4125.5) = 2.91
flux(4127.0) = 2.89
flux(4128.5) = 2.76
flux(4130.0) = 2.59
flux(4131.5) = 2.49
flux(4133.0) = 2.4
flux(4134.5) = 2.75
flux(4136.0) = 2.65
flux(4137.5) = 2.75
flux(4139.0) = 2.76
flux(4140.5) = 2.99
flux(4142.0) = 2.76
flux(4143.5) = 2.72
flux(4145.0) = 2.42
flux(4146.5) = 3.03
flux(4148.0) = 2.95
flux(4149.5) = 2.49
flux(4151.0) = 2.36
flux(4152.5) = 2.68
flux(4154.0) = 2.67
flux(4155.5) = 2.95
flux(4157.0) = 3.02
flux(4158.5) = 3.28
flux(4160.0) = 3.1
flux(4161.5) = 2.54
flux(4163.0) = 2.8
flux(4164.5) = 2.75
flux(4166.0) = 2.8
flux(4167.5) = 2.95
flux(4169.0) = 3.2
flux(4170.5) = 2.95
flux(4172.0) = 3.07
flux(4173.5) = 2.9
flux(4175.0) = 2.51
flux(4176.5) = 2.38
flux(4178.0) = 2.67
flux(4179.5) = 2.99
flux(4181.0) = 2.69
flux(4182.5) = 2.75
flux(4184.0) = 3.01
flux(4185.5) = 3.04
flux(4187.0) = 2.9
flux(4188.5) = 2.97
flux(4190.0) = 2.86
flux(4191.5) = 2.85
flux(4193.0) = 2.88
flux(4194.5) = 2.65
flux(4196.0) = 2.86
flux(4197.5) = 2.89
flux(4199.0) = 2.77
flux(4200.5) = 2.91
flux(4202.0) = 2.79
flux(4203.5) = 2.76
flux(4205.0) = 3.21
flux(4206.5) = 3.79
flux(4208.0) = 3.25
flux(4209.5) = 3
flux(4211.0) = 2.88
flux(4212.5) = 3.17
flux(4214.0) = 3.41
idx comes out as 0.89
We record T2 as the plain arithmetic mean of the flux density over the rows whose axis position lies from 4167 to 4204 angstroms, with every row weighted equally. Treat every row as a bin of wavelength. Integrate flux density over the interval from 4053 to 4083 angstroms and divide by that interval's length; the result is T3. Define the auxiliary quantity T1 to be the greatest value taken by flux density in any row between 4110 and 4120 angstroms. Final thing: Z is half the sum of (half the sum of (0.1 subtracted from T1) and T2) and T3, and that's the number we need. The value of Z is 2.90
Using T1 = 2.97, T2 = 2.8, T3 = 2.935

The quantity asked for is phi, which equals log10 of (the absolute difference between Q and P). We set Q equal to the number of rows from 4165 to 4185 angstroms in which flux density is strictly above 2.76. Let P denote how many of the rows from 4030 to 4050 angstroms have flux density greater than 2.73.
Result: 0.48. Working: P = 11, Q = 8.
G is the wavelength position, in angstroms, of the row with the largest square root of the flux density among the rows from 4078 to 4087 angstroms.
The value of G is 4082.0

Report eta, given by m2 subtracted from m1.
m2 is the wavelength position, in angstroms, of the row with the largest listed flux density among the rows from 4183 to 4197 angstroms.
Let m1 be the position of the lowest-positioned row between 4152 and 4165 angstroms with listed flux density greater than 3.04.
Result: -27.0 angstroms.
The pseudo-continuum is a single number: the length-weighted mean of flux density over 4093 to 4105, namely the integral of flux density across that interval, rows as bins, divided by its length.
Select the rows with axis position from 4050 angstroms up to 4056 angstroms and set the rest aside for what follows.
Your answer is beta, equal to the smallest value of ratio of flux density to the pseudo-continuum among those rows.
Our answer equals 0.900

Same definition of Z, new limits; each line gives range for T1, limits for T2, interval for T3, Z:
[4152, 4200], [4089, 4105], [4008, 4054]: 3.06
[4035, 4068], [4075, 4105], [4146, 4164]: 3.00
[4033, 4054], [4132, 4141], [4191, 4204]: 2.91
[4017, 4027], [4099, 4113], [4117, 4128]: 2.95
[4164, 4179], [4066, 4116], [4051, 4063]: 2.91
